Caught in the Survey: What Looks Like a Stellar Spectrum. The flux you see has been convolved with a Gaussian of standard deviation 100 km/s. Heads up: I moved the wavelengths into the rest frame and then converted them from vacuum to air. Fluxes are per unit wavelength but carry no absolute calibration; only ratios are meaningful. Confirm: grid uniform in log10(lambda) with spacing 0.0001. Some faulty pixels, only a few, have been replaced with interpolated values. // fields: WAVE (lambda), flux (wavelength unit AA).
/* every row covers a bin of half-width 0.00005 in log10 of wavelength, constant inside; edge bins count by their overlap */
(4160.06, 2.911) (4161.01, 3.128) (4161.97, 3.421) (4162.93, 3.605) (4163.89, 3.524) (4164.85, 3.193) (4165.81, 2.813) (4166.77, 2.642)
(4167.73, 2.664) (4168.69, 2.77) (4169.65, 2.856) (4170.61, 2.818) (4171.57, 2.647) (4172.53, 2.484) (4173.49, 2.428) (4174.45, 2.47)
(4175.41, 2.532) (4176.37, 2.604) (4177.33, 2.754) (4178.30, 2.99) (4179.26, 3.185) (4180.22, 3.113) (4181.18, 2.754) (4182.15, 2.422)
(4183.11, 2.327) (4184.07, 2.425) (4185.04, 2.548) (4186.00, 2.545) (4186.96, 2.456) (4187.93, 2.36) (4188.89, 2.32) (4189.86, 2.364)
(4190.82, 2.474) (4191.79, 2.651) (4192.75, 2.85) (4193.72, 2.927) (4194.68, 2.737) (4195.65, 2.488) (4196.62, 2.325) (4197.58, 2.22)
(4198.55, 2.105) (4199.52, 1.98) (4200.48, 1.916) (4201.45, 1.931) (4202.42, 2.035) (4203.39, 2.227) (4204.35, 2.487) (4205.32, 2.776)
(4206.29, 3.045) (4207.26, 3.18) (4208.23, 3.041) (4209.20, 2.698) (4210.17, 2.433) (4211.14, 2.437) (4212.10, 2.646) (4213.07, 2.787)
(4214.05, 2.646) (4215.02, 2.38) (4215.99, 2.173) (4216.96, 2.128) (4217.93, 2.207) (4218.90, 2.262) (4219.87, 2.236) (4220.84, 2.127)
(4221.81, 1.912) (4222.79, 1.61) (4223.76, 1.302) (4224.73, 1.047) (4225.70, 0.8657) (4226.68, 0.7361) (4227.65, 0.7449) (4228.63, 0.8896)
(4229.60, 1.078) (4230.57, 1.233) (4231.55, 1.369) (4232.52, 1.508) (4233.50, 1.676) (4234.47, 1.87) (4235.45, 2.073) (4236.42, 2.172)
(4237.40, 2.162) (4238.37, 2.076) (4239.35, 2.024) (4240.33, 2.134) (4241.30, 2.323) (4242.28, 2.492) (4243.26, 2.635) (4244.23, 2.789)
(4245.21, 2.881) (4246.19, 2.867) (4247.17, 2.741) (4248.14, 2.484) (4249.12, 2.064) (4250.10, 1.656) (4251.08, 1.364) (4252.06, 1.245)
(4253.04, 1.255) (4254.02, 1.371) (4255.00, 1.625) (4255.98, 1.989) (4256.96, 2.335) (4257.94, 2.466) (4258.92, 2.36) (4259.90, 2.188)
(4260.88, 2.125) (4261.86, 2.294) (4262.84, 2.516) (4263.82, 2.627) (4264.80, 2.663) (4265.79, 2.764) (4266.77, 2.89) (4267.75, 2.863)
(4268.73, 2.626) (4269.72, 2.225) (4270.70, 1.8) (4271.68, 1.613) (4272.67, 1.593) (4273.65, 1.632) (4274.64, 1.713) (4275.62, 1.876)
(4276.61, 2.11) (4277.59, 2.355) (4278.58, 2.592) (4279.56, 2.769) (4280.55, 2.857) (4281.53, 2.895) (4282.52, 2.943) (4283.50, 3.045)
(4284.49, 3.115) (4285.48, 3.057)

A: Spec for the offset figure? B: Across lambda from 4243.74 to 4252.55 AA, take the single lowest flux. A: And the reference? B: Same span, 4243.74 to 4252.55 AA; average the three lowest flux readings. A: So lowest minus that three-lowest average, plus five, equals 4.82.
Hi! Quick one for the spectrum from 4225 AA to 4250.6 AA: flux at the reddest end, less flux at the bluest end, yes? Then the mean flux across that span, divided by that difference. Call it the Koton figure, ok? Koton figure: 2.4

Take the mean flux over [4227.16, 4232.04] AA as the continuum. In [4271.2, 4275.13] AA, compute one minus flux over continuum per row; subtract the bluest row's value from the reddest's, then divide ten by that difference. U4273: -106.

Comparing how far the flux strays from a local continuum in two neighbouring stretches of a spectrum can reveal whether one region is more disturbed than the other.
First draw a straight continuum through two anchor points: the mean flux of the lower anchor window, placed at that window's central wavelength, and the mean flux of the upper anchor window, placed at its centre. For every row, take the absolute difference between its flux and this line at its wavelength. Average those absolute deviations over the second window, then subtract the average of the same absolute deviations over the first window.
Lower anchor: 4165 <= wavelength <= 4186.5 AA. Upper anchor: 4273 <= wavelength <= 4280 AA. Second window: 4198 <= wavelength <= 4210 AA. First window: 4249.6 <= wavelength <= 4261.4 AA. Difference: -0.06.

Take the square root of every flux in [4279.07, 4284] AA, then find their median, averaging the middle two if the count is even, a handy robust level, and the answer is 1.70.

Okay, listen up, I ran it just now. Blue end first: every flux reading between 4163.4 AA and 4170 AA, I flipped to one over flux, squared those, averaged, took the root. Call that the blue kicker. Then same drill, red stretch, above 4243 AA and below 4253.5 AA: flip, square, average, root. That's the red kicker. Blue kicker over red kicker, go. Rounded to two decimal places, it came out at 0.64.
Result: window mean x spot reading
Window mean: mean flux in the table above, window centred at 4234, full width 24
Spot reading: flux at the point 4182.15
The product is 4.2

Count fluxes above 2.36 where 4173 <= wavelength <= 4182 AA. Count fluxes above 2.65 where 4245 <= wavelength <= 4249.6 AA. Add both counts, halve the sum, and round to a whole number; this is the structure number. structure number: 6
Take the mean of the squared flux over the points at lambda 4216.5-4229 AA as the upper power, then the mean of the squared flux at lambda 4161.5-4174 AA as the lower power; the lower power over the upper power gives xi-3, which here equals 3.1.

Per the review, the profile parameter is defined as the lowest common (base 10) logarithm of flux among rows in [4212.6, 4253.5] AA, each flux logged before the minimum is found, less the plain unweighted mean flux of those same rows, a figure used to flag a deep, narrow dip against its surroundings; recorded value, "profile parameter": -2.04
